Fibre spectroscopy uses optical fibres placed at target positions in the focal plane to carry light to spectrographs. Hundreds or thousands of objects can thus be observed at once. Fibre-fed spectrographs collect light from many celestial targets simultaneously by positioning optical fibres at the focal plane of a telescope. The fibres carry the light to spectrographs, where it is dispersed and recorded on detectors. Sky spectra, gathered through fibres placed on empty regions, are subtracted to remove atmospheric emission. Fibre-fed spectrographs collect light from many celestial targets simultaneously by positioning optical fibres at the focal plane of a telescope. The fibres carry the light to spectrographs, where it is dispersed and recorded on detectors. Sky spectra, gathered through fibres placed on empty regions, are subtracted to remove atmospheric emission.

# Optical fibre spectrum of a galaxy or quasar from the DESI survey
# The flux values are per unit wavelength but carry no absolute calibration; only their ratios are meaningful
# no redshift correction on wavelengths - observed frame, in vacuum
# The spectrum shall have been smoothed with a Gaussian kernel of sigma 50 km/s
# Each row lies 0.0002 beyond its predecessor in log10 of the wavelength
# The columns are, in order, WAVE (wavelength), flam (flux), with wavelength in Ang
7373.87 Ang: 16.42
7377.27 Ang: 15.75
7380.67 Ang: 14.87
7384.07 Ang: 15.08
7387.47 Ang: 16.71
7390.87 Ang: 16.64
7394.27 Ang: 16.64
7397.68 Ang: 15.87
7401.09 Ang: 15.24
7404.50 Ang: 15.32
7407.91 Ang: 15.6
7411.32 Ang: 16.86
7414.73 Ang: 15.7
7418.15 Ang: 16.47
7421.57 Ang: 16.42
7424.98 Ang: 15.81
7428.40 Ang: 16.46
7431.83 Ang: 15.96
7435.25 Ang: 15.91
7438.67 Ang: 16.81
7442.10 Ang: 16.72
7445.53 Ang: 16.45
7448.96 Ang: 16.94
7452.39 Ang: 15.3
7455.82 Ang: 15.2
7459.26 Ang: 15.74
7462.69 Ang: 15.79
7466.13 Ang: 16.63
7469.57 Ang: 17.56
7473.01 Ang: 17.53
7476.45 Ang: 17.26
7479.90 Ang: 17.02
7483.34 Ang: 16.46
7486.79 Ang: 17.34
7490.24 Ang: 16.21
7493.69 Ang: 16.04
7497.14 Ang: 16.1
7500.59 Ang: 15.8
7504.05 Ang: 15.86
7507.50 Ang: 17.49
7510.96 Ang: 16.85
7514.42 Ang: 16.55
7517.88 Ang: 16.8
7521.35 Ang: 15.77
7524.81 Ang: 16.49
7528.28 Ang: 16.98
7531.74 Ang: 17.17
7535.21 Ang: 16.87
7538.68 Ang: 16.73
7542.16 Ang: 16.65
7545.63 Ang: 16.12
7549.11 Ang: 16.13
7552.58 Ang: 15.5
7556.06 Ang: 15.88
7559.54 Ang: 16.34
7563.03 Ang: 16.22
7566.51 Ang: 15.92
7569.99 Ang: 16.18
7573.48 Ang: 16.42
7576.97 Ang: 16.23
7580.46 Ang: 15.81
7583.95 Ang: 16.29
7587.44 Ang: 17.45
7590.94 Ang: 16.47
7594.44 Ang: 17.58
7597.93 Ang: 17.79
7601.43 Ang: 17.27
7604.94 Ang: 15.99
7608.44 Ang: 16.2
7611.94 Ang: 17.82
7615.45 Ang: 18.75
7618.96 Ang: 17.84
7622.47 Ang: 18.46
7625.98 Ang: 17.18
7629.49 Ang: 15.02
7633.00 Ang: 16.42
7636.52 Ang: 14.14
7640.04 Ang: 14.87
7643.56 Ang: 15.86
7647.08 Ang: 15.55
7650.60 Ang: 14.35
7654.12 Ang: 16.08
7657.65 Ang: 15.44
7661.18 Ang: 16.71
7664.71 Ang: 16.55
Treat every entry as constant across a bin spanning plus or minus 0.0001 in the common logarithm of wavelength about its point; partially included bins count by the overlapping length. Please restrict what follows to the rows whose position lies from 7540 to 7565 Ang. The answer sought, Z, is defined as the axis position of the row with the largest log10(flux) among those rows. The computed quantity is 7542.16 Ang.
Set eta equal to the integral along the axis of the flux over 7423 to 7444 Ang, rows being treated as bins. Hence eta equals 342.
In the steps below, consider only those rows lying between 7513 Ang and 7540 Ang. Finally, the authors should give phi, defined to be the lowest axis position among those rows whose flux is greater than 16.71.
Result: 7517.88 Ang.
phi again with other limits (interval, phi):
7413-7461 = 7438.67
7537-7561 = 7538.68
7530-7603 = 7531.74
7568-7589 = 7587.44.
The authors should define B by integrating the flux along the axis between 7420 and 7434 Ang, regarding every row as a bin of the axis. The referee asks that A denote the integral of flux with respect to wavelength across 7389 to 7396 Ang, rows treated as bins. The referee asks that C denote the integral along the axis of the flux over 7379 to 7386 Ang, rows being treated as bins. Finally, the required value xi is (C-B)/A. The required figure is -1.0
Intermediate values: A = 117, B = 226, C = 105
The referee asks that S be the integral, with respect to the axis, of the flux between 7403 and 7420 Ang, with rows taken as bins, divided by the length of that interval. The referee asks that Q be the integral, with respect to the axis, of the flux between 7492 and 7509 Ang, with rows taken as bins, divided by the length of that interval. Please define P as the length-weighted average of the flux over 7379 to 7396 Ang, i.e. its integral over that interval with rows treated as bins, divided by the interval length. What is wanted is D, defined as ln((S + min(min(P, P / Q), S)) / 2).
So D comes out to 2.14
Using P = 16.0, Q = 16.2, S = 16.0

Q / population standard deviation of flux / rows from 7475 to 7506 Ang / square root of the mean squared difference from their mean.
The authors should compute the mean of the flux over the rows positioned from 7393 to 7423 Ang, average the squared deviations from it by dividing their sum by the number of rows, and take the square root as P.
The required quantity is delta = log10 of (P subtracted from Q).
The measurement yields -2.4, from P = 0.56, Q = 0.57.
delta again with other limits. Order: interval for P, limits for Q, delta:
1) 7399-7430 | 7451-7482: -0.5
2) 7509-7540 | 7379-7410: -0.5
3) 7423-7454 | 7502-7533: -1.7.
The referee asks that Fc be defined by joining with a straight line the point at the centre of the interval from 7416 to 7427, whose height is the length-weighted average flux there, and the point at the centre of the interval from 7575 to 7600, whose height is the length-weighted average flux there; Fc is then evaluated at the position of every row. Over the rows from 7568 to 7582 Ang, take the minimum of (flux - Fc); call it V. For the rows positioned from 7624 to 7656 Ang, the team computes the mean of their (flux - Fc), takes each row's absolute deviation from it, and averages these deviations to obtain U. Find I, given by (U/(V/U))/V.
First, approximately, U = 0.8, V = -0.97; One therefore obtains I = 0.67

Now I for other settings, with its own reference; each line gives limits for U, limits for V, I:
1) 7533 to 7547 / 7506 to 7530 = 0.09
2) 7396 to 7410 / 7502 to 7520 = 0.12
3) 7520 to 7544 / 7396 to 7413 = 0.11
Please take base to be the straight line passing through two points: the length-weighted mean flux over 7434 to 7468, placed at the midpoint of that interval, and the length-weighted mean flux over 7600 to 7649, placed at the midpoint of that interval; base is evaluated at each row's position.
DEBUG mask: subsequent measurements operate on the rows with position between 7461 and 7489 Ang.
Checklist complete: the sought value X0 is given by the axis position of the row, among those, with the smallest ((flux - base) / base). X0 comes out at 7462.69 Ang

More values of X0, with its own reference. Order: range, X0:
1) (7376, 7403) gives 7380.67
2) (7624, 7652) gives 7636.52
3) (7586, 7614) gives 7604.94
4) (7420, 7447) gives 7424.98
